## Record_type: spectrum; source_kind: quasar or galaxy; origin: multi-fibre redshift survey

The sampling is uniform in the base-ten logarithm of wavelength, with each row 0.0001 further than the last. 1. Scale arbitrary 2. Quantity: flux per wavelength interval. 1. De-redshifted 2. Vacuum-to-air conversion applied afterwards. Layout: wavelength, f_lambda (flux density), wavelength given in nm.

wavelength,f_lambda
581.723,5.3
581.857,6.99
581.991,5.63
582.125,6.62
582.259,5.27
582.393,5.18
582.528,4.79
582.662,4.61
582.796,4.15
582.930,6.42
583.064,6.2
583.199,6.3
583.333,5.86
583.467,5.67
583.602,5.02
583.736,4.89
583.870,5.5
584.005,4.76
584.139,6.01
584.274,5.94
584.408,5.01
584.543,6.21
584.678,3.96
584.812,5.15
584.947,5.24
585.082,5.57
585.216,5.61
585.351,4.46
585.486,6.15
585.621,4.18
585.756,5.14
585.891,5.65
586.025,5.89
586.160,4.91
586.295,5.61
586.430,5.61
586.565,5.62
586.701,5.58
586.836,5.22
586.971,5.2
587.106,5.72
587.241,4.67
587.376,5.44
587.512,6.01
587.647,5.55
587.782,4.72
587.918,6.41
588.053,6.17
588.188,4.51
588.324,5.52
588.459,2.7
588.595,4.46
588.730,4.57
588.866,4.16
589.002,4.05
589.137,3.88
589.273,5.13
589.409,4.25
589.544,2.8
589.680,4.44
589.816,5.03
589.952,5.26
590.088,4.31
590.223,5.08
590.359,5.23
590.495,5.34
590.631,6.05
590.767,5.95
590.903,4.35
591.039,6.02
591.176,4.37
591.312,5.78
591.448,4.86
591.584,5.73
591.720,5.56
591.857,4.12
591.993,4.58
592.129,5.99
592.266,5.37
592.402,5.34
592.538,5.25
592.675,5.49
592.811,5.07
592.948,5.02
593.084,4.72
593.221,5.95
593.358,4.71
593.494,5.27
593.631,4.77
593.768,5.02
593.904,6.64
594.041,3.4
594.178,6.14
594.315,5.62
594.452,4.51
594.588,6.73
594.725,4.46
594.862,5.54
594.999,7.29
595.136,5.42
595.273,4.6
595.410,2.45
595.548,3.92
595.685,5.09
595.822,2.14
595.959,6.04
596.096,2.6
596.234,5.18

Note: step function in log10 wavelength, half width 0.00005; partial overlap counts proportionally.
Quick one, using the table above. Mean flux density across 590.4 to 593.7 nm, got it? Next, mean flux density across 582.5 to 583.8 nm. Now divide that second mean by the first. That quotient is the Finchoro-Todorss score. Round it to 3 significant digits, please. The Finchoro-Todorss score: 1.03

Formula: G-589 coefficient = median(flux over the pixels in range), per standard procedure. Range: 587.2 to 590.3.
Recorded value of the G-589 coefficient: 4.7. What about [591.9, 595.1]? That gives 5.3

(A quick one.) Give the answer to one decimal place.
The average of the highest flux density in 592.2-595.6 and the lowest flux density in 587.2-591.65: 5.0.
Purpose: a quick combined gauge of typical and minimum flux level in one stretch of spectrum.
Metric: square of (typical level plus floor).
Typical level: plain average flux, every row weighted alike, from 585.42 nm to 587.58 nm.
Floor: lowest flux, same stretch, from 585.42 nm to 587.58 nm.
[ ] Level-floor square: 92.0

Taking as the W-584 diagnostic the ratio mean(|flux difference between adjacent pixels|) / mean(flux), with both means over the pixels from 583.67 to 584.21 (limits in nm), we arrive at 0.16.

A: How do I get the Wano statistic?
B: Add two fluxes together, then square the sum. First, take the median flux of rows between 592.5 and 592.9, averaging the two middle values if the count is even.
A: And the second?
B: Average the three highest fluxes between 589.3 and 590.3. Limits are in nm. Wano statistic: 108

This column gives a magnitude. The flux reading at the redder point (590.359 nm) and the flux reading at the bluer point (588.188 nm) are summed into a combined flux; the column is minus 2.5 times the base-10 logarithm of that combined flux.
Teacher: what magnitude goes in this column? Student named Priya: -2.47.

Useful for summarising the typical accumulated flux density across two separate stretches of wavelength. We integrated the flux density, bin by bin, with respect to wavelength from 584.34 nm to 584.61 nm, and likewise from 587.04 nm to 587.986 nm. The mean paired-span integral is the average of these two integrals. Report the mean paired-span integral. 3.4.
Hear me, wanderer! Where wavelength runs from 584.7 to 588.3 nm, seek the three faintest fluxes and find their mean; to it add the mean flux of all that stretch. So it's 9.8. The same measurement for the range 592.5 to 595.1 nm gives 9.5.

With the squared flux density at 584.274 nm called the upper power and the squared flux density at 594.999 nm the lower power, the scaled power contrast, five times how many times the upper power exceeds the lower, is 3.3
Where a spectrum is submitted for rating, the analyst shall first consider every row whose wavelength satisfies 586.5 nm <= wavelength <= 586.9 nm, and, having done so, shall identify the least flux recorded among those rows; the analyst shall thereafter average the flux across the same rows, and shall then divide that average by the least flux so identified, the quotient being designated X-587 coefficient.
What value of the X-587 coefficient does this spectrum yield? 1.05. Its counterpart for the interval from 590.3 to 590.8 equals 1.08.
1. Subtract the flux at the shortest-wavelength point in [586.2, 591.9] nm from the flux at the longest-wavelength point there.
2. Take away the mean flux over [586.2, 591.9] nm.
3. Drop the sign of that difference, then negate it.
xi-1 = -6.5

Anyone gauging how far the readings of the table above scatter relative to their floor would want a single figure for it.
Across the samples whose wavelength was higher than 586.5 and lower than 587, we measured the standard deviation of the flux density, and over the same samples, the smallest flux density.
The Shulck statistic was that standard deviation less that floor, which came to -5.0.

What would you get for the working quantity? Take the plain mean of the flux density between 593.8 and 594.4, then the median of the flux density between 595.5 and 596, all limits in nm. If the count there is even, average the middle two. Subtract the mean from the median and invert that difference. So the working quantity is -1.1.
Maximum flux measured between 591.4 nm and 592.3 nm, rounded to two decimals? 5.99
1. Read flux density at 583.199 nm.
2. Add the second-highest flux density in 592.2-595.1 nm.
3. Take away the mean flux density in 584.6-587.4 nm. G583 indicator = 7.8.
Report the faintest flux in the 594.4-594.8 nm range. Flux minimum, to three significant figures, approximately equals 4.46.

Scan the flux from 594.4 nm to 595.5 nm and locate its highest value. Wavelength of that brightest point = 594.999 nm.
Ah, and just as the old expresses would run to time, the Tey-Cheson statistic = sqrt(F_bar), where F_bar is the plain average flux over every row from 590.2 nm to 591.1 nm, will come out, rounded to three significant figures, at 2.33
